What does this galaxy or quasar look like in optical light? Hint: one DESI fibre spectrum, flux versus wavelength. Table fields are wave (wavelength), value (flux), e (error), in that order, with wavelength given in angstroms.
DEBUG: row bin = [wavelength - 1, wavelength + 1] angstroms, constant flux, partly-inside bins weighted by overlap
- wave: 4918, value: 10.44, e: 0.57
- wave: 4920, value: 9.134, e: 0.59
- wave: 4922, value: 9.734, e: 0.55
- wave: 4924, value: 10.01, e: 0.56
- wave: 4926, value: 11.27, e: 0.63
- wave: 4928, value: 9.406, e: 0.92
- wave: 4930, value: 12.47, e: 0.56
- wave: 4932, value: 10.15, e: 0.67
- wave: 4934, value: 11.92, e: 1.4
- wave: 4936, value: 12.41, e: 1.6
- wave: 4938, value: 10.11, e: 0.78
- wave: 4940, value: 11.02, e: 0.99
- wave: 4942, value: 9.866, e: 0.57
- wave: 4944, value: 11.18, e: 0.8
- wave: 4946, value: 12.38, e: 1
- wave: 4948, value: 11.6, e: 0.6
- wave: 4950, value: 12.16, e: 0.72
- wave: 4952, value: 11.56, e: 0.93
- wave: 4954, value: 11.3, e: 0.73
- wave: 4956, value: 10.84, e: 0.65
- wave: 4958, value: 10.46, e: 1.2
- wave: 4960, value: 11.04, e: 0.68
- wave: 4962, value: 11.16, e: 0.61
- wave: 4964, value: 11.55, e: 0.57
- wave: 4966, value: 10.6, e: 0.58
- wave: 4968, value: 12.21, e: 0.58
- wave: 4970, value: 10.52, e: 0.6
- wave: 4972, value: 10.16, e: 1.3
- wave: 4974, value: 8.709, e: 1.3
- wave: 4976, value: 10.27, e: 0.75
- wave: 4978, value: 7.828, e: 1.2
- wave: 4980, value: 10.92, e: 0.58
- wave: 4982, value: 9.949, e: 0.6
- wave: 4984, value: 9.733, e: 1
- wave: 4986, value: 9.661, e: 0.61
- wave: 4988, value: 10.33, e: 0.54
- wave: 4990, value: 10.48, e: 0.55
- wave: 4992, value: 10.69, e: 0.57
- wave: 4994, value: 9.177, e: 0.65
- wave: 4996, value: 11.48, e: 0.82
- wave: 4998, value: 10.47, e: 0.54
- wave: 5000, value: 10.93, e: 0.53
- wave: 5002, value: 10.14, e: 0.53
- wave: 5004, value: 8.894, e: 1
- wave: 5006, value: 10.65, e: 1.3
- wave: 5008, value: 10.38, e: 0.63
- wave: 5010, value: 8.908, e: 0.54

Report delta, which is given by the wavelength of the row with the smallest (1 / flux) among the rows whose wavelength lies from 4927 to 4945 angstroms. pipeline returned 4930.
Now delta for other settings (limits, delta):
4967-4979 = 4968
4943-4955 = 4946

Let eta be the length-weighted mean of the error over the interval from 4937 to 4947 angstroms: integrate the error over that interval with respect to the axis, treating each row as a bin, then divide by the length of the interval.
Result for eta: 0.83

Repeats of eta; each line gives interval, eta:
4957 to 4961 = 0.94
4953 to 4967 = 0.72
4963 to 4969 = 0.58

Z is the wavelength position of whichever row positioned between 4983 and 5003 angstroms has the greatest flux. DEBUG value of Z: 4996 angstroms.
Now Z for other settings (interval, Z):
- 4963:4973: 4968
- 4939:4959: 4946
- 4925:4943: 4930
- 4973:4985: 4980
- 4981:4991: 4990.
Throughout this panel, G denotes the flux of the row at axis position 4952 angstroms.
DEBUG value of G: 11.56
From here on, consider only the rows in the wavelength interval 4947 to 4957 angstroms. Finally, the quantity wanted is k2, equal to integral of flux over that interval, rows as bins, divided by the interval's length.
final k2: 11.5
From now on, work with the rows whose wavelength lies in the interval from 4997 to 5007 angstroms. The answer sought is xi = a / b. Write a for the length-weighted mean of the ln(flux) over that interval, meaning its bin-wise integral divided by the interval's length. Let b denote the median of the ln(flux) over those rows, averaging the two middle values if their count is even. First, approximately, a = 2.32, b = 2.35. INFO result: 0.99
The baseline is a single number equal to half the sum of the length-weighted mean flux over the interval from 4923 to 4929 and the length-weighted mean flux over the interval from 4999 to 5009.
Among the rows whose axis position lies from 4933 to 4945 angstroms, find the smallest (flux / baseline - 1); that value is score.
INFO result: -0.03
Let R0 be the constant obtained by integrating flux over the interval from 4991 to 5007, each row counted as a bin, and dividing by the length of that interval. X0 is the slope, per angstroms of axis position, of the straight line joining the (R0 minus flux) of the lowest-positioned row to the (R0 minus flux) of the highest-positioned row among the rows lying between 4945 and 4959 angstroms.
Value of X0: 0.16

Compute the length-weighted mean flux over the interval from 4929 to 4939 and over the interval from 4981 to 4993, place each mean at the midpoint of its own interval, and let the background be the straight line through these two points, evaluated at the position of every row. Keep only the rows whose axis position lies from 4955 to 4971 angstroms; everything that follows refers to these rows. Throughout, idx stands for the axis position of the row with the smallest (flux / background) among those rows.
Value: 4958 angstroms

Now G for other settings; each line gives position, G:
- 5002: 10.14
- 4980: 10.92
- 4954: 11.3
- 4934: 11.92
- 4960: 11.04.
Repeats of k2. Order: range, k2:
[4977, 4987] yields 9.6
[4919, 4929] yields 9.9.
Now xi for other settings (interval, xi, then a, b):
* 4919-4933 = 1.01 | 2.33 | 2.30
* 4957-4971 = 1.00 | 2.40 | 2.40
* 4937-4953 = 0.99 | 2.42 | 2.43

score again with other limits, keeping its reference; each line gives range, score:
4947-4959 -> 0.02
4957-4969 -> 0.02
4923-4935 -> -0.08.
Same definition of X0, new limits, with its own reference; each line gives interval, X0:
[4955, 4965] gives -0.09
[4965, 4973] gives 0.07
